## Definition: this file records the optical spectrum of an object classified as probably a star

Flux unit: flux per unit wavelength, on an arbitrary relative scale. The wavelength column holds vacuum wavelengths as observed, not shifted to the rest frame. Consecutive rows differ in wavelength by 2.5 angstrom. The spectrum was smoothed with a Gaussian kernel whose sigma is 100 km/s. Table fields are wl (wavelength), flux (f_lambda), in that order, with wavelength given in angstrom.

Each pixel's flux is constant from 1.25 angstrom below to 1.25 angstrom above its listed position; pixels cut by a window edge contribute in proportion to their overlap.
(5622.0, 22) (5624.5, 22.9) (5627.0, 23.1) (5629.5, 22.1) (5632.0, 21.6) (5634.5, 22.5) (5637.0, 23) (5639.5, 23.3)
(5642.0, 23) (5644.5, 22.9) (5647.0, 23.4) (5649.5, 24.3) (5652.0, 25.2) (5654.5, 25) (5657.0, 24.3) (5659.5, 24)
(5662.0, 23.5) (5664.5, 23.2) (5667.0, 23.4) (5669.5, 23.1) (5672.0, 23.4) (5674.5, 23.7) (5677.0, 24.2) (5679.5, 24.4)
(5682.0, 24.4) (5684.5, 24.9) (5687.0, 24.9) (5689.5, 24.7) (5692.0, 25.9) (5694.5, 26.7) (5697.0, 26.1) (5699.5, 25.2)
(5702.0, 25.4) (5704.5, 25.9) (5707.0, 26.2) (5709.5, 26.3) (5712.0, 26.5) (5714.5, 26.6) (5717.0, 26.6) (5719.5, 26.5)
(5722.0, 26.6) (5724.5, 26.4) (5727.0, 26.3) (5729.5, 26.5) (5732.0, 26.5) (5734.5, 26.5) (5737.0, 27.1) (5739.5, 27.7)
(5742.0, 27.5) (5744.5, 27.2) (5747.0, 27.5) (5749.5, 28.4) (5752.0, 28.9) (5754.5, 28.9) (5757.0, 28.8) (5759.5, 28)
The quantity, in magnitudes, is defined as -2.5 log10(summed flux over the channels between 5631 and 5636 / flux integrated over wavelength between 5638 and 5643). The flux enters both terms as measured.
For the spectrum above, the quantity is 1.05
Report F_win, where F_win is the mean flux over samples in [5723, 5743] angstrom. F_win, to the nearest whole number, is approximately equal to 27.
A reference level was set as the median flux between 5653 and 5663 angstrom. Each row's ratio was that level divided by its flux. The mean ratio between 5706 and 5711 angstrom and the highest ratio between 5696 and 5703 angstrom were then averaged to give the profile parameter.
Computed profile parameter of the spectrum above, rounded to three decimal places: 0.939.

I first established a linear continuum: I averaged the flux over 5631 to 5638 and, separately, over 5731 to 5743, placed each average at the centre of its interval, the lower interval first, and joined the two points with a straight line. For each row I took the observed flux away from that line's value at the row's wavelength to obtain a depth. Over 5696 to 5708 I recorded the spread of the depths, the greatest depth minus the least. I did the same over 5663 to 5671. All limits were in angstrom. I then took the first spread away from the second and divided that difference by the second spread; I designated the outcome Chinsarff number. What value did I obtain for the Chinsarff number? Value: -1.4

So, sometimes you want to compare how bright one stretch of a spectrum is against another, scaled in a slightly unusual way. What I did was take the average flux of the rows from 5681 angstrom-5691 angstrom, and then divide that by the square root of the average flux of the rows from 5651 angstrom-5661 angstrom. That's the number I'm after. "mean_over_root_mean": 5.0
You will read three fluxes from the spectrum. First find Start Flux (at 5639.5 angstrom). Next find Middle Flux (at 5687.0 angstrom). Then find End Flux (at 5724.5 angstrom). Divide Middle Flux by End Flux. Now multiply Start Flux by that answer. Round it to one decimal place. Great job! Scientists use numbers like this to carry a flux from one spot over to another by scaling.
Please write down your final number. 22.0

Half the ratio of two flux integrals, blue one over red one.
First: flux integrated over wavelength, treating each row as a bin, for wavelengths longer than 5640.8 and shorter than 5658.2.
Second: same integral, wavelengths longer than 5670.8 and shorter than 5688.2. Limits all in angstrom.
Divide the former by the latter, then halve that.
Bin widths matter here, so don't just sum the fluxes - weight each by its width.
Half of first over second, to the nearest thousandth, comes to 0.495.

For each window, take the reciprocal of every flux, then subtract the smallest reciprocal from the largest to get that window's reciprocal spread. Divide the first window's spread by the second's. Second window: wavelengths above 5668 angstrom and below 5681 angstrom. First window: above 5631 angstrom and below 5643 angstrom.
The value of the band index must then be 1.5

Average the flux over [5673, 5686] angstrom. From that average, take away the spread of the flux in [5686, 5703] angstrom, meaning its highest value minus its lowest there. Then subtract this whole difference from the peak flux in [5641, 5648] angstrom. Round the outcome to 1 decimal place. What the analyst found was 1.1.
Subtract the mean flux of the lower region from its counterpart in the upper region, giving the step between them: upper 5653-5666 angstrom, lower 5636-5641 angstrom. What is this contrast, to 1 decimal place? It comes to 0.9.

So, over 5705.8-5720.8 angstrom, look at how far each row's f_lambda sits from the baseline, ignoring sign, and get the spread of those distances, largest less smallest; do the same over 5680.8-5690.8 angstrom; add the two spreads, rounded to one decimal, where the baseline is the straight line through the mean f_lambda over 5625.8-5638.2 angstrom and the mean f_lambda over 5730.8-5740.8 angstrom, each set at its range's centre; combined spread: 0.5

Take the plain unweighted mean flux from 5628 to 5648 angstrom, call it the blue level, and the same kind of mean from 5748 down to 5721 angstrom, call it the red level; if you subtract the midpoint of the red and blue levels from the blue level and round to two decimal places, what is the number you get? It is -2.08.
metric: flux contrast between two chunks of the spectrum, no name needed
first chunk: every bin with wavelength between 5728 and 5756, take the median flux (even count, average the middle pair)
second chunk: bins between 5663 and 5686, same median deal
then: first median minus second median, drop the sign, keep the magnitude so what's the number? 3.8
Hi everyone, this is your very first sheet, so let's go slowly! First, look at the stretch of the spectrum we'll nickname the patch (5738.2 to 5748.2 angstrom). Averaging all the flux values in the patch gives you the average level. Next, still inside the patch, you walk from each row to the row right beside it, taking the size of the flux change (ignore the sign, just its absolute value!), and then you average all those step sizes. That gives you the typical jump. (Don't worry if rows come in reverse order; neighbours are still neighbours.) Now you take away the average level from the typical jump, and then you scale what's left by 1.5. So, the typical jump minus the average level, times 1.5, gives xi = -41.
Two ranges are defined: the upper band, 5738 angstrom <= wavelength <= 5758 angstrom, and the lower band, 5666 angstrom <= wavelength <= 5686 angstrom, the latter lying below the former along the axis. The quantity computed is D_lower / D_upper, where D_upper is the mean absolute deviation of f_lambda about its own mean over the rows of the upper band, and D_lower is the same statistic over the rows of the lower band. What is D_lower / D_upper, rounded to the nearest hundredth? 0.84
